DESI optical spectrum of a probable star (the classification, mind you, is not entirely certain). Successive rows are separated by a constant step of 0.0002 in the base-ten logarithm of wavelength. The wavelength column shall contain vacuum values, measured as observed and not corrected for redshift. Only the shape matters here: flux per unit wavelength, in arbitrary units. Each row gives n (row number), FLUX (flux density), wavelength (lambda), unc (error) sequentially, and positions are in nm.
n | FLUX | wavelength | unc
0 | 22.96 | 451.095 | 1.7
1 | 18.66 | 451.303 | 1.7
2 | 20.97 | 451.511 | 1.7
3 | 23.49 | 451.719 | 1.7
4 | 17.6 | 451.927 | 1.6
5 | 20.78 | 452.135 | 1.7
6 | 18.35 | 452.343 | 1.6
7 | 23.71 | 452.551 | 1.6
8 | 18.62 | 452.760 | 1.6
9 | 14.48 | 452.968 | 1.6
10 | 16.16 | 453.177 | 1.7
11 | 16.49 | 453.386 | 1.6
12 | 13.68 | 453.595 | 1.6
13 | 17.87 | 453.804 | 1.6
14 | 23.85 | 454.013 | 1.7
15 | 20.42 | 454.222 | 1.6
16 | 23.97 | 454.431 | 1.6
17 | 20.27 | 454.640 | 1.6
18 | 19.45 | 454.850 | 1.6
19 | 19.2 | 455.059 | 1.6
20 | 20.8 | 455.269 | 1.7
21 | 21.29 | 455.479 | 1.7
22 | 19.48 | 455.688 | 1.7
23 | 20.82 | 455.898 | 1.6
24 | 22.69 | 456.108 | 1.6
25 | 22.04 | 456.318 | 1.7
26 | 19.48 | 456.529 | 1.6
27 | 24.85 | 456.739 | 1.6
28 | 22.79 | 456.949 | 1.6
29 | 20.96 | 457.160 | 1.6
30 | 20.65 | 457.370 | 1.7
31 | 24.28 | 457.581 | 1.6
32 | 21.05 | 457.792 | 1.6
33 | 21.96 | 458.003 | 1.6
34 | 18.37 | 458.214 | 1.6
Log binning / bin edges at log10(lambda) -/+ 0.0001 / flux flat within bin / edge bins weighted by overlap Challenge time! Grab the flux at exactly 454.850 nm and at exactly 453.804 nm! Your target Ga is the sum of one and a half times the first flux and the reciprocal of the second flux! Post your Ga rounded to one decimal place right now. 29.2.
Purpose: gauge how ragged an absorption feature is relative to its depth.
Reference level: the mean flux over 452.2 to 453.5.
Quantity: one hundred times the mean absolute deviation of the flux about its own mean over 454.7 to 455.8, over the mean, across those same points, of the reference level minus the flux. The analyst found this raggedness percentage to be -39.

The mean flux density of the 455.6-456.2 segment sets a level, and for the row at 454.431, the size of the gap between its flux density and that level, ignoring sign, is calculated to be 3.0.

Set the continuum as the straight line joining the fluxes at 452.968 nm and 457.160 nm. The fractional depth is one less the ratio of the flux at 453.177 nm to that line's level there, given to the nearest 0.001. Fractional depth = -0.092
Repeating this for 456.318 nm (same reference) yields -0.121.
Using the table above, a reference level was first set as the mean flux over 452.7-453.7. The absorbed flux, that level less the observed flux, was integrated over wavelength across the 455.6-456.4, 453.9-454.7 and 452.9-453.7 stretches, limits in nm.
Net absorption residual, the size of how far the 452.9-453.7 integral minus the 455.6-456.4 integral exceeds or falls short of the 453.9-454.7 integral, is 10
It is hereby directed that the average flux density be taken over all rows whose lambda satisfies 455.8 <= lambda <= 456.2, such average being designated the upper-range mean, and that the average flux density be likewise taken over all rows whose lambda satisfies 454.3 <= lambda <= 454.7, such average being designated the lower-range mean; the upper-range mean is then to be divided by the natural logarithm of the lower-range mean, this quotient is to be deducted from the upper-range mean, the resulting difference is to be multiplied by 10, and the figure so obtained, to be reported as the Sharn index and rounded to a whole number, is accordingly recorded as 147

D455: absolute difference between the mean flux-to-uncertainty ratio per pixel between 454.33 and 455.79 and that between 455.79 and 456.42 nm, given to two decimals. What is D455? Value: 0.81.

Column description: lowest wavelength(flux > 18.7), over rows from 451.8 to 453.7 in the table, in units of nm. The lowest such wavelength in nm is 452.135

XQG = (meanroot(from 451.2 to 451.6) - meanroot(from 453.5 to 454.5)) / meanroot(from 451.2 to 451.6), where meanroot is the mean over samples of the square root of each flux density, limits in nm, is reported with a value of 0.001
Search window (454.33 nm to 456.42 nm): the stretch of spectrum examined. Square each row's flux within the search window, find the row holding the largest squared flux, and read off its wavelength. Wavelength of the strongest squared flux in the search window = 454.431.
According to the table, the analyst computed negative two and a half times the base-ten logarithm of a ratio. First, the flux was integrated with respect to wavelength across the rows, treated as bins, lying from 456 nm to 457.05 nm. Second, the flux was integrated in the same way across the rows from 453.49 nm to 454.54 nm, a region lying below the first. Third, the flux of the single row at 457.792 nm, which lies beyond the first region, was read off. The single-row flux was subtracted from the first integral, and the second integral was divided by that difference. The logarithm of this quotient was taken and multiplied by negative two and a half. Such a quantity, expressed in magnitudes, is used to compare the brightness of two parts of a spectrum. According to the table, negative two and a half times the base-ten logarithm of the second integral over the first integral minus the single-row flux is -2.3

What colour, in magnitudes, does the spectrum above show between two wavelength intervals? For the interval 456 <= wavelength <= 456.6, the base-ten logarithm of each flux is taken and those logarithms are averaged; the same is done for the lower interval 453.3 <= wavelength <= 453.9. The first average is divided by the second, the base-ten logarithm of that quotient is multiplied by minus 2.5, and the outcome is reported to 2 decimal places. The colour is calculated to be -0.11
